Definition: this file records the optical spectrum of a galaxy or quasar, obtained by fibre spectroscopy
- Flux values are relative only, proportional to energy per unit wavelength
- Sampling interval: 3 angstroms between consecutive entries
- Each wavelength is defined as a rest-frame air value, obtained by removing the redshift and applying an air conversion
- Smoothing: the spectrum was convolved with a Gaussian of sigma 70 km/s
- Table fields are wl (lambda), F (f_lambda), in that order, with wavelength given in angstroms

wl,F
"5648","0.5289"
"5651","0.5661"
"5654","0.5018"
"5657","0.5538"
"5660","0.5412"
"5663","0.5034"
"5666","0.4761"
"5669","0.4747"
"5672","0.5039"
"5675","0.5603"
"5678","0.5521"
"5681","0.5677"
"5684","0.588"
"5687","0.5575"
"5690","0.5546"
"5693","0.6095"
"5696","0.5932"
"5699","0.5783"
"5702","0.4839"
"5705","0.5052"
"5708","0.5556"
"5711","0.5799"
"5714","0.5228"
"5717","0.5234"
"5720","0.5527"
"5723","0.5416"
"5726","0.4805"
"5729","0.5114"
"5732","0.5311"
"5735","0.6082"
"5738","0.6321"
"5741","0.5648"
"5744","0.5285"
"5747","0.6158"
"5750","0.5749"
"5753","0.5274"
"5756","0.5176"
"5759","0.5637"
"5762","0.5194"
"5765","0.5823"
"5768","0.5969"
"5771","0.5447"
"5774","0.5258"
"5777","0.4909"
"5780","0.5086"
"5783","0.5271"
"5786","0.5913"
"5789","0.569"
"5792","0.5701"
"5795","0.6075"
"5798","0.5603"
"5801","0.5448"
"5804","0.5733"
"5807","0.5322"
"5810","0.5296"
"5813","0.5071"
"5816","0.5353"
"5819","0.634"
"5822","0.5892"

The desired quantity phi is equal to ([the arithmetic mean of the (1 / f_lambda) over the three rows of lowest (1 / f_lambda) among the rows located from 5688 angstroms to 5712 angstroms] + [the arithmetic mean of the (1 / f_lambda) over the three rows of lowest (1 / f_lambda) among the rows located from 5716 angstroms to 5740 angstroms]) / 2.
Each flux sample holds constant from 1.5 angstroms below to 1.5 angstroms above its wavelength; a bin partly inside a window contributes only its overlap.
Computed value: 1.68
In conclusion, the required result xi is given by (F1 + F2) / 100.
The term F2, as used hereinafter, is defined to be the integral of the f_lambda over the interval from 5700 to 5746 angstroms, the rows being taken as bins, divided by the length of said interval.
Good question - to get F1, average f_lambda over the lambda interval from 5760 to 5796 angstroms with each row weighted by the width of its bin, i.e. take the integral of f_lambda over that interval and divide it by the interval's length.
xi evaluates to 0.0109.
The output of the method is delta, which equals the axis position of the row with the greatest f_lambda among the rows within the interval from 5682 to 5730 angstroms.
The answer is 5693 angstroms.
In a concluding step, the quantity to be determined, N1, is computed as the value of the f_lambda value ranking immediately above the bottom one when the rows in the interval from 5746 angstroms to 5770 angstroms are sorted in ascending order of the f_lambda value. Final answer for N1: 0.5194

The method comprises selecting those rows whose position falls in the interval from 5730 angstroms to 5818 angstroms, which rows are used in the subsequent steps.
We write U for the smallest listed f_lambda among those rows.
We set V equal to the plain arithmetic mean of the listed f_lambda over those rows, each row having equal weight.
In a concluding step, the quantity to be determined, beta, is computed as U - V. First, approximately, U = 0.4909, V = 0.554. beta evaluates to -0.064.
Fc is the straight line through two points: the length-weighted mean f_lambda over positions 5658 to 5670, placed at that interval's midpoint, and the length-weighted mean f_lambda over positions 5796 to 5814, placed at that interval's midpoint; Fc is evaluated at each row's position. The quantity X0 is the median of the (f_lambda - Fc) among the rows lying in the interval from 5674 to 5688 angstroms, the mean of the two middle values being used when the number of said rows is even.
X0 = 0.055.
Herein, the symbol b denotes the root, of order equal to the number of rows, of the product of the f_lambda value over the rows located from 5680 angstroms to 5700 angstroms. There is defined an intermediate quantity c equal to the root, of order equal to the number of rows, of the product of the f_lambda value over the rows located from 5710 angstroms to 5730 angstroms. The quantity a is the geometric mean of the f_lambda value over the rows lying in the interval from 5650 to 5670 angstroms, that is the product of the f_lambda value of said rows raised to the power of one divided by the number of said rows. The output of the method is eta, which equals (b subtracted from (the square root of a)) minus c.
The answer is -0.39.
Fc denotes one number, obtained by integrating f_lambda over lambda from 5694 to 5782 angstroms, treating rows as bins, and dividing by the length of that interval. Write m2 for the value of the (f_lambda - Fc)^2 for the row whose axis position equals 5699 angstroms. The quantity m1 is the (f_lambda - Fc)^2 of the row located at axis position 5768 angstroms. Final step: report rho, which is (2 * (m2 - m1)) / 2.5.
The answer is -0.0012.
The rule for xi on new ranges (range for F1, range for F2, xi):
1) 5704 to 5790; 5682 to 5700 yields 0.0113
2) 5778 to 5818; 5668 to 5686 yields 0.0109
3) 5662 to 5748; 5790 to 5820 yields 0.0110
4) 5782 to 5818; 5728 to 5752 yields 0.0113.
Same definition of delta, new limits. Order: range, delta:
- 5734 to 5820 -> 5819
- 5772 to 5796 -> 5795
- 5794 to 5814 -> 5795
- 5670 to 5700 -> 5693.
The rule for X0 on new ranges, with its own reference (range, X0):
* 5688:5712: 0.054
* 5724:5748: 0.024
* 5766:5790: 0.001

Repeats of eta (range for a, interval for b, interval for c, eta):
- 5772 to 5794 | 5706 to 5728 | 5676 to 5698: -0.38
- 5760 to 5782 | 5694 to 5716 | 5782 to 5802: -0.38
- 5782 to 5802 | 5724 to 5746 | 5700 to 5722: -0.33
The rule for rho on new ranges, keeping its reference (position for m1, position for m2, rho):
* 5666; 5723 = -0.0040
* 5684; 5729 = -0.0003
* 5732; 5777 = 0.0023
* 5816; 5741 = 0.0001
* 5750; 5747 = 0.0032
